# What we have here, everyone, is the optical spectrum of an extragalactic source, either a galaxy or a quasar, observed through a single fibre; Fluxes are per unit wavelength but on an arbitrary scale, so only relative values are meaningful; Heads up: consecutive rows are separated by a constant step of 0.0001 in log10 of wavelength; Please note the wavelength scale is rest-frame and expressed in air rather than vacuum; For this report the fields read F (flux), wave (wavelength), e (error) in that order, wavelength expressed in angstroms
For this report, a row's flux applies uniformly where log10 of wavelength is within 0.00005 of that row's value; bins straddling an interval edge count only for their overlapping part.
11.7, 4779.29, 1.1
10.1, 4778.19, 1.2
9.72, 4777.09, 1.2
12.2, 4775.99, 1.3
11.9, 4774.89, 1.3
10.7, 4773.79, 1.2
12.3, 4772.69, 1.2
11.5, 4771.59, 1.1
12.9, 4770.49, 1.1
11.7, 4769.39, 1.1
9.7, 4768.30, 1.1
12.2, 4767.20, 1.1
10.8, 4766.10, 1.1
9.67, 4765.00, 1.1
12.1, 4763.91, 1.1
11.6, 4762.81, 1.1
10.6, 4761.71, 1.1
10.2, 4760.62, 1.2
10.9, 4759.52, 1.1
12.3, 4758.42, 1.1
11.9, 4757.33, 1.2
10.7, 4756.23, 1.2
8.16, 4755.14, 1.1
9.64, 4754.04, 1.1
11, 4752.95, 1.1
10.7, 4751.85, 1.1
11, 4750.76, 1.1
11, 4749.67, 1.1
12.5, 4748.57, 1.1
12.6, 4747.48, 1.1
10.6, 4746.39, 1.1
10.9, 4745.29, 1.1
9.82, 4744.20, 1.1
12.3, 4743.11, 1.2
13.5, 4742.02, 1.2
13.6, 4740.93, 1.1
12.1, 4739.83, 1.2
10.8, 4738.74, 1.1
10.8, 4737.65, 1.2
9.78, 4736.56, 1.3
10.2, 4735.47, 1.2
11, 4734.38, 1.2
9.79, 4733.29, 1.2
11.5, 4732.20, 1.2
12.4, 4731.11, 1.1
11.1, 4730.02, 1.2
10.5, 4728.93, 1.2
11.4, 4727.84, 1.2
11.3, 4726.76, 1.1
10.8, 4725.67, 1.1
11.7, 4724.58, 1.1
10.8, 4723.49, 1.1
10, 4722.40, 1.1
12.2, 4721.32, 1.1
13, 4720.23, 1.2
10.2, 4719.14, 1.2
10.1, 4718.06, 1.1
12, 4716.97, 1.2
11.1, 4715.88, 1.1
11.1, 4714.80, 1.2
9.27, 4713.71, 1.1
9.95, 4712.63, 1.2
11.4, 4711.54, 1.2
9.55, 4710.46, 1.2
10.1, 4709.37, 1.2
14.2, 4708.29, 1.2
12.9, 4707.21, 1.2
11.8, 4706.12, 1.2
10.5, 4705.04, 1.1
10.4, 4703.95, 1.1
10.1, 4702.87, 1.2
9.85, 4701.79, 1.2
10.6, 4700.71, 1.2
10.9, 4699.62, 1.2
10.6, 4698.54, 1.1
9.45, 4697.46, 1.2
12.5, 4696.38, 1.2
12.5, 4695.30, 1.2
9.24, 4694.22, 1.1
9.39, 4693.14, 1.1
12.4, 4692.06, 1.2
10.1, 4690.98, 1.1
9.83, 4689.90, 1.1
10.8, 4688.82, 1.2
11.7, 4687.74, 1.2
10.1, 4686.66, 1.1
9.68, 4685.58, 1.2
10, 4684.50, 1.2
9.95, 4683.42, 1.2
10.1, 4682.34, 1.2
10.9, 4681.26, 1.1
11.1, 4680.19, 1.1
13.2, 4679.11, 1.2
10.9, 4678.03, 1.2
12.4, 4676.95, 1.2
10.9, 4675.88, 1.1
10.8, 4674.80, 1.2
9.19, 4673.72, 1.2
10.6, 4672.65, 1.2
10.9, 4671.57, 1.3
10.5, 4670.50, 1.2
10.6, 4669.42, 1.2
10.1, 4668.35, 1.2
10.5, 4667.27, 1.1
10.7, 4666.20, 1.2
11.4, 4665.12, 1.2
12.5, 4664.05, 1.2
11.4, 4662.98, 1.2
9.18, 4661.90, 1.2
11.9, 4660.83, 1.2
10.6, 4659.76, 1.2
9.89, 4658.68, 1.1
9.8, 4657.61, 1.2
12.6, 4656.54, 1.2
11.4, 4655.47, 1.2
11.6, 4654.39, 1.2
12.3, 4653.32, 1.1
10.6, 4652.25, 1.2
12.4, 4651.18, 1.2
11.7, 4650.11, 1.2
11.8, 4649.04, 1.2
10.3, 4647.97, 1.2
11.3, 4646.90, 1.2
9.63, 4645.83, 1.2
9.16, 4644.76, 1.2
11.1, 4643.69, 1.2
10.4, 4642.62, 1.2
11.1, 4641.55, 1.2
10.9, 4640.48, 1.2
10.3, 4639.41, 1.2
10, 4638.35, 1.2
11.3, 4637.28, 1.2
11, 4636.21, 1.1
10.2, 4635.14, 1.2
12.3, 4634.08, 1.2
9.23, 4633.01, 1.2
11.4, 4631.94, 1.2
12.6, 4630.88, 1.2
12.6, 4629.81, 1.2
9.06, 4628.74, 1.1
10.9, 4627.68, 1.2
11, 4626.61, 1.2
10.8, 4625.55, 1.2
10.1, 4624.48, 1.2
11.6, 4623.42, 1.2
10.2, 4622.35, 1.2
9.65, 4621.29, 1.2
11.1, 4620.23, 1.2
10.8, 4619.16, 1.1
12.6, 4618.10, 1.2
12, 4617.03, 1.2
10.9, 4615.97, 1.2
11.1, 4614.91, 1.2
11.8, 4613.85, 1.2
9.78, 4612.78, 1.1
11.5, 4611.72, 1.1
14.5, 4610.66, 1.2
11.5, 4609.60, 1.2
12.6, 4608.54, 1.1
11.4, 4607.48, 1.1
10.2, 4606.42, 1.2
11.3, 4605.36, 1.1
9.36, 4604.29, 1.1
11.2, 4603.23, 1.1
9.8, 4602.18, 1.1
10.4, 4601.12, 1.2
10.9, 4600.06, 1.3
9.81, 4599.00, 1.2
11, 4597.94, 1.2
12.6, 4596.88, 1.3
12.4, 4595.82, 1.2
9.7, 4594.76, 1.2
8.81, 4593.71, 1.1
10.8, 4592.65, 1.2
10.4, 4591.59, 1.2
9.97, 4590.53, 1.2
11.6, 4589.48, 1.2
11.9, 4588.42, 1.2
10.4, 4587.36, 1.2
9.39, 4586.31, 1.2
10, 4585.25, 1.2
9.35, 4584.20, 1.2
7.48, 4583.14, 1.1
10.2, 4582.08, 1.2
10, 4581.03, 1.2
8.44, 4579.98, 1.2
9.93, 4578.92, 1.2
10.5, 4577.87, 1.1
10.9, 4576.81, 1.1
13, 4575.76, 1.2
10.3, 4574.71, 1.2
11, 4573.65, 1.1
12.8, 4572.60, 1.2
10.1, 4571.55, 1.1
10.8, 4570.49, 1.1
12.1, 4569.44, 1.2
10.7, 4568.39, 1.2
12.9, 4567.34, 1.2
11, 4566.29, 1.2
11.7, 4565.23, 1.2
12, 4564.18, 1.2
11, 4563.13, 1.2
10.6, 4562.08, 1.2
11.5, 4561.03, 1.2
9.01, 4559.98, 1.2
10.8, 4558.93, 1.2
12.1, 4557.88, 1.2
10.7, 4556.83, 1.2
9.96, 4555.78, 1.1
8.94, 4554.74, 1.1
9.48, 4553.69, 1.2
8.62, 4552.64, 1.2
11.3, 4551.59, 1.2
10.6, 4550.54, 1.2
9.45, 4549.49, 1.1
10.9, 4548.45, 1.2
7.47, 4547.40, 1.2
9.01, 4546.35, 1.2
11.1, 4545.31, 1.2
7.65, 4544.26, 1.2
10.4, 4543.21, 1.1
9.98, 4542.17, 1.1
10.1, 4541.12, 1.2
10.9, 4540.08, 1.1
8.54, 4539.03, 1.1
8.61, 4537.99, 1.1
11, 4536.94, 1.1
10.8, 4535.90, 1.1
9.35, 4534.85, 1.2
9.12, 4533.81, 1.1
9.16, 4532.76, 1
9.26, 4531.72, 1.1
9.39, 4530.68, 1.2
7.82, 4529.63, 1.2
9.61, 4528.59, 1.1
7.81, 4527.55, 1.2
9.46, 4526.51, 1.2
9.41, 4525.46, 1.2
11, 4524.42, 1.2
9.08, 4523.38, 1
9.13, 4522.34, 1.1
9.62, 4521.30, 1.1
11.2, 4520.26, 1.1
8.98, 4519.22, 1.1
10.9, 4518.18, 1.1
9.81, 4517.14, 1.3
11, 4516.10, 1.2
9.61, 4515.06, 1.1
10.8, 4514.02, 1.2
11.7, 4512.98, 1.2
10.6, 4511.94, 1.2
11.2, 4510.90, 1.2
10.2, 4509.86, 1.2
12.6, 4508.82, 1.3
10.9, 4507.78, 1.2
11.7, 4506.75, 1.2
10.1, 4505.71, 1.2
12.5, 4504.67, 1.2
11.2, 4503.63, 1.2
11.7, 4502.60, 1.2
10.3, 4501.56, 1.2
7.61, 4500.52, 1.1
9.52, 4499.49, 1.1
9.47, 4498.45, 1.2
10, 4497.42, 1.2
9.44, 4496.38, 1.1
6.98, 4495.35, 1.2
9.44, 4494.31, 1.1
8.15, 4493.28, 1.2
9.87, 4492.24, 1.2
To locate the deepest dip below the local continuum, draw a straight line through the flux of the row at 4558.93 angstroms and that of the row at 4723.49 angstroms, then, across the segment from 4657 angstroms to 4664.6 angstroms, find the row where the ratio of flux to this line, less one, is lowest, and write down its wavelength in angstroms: 4661.90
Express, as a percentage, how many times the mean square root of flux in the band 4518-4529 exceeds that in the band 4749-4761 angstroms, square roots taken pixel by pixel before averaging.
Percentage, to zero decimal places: 95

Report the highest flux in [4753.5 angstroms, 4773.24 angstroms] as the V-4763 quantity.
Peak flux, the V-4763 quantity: 12.9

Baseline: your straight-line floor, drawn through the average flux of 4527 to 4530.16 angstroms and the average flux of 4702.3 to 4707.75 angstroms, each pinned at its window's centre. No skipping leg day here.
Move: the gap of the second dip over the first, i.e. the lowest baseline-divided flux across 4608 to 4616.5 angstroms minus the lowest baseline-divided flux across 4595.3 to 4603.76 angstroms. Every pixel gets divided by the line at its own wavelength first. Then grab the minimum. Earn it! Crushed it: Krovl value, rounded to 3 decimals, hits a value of -0.019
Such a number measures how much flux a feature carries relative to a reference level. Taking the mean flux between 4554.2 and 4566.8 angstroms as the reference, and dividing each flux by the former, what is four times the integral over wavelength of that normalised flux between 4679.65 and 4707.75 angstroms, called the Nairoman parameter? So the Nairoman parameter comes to 111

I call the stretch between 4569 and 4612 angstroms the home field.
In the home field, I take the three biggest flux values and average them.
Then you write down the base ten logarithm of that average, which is 1.128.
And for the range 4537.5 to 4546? 1.033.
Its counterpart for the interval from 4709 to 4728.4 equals 1.093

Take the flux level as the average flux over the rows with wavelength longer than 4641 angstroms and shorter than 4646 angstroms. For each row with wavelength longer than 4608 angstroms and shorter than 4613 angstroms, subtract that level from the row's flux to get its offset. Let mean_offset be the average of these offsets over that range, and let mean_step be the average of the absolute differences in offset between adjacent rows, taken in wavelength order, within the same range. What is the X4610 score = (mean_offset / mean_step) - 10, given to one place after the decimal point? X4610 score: -9.2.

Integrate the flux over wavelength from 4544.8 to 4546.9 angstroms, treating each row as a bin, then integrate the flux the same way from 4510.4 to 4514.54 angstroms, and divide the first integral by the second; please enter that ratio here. 0.46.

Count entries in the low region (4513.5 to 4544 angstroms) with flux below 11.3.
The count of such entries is 29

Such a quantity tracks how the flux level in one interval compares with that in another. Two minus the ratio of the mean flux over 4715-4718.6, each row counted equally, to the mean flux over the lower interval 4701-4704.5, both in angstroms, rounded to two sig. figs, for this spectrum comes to 0.91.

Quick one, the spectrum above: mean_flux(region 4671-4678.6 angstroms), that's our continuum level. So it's 10.8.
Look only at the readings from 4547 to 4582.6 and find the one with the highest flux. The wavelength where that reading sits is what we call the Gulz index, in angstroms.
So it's 4575.76 angstroms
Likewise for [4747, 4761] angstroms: 4747.48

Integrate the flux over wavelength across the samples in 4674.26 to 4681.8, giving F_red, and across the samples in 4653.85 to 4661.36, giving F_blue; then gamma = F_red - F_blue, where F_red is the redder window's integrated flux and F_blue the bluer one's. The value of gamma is 3.0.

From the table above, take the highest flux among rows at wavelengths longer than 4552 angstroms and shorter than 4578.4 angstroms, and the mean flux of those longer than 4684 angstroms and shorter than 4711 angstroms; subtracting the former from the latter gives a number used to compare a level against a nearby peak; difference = -2.2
